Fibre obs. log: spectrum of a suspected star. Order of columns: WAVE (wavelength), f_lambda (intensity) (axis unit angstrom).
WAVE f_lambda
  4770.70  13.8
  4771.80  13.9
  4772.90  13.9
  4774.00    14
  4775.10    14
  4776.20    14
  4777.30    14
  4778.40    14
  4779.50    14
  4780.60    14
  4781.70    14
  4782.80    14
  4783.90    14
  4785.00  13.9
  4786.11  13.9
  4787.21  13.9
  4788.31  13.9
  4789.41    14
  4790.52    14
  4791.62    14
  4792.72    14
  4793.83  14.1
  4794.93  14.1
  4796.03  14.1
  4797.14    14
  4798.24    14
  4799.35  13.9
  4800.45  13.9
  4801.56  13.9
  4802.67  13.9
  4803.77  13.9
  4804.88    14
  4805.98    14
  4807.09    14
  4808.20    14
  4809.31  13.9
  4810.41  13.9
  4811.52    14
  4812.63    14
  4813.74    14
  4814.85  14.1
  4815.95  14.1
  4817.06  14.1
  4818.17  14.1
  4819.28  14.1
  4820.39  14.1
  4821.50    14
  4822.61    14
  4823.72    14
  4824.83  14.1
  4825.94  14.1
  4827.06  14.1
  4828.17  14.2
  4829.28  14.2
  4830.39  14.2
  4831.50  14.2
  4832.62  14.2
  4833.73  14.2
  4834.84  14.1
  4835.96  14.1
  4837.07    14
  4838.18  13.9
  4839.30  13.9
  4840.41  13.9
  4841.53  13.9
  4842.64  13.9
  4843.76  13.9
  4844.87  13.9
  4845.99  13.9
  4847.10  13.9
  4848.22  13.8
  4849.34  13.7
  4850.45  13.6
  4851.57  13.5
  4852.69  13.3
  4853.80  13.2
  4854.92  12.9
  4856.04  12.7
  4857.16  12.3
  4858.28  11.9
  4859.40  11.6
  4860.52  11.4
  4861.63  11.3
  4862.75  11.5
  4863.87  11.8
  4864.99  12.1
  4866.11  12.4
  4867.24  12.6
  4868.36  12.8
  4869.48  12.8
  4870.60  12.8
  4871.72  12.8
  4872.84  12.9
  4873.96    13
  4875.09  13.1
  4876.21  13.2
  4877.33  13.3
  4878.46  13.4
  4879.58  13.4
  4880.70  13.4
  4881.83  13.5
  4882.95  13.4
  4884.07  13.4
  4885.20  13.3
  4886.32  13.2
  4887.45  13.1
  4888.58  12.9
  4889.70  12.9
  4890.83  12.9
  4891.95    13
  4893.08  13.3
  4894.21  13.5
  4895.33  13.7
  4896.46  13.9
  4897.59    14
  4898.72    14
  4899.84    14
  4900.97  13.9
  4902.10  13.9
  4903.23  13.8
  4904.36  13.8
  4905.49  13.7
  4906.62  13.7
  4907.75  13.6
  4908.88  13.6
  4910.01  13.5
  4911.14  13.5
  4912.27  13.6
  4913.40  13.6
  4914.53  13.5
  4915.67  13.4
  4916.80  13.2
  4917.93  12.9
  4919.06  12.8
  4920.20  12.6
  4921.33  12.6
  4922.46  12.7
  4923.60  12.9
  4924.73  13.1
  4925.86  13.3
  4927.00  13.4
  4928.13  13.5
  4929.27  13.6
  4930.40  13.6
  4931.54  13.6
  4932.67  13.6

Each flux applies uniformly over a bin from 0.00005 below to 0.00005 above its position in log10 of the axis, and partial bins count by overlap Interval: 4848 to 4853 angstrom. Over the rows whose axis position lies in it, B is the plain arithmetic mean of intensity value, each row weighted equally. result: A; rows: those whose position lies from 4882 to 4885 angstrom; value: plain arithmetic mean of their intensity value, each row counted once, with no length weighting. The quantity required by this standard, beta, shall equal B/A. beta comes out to 1.01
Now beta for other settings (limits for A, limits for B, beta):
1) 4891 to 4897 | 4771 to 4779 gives 1.04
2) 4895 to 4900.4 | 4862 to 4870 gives 0.88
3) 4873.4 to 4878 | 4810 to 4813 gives 1.06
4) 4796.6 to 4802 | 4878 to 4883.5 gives 0.96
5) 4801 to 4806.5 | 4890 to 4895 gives 0.95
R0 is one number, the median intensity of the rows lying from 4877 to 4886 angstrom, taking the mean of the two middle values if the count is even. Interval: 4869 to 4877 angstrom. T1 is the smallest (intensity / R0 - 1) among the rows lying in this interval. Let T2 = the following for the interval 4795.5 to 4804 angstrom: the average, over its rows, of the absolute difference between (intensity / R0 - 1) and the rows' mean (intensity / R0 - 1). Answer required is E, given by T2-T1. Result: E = 0.049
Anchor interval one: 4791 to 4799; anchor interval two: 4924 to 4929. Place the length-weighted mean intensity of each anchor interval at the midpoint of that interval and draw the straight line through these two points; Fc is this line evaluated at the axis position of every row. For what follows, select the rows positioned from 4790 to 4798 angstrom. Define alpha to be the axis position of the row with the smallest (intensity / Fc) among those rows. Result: 4790.52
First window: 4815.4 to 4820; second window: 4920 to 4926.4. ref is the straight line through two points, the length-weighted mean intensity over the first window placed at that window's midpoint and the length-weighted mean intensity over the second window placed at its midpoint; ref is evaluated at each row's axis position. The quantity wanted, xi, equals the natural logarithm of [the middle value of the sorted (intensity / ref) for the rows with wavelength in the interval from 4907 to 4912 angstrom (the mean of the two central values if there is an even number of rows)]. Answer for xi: 0.04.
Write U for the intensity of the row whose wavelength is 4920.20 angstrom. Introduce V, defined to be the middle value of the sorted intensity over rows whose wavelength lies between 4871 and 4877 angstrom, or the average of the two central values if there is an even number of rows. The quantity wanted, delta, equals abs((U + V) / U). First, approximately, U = 12.6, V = 13.00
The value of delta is 2.032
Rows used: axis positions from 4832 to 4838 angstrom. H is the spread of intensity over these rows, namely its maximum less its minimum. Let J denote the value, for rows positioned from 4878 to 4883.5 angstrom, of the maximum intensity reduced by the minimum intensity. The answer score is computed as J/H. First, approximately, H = 0.20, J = 0.10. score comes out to 0.5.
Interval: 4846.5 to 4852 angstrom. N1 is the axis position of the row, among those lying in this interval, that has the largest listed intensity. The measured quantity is 4847.10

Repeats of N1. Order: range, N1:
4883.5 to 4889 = 4884.07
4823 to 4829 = 4828.17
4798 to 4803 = 4798.24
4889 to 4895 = 4894.21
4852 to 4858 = 4852.69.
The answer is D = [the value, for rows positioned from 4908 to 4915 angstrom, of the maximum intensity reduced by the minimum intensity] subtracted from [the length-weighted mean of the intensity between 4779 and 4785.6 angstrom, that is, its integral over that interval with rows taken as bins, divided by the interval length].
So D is 13.9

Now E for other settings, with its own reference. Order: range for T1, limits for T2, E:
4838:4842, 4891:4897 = -0.018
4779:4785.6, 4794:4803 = -0.032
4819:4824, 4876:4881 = -0.039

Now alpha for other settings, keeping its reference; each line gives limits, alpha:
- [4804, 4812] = 4809.31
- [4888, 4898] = 4888.58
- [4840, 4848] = 4840.41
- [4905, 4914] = 4910.01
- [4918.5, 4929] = 4920.20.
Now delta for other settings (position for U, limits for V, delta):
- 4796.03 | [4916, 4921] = 1.911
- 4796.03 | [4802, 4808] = 1.993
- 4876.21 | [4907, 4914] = 2.030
